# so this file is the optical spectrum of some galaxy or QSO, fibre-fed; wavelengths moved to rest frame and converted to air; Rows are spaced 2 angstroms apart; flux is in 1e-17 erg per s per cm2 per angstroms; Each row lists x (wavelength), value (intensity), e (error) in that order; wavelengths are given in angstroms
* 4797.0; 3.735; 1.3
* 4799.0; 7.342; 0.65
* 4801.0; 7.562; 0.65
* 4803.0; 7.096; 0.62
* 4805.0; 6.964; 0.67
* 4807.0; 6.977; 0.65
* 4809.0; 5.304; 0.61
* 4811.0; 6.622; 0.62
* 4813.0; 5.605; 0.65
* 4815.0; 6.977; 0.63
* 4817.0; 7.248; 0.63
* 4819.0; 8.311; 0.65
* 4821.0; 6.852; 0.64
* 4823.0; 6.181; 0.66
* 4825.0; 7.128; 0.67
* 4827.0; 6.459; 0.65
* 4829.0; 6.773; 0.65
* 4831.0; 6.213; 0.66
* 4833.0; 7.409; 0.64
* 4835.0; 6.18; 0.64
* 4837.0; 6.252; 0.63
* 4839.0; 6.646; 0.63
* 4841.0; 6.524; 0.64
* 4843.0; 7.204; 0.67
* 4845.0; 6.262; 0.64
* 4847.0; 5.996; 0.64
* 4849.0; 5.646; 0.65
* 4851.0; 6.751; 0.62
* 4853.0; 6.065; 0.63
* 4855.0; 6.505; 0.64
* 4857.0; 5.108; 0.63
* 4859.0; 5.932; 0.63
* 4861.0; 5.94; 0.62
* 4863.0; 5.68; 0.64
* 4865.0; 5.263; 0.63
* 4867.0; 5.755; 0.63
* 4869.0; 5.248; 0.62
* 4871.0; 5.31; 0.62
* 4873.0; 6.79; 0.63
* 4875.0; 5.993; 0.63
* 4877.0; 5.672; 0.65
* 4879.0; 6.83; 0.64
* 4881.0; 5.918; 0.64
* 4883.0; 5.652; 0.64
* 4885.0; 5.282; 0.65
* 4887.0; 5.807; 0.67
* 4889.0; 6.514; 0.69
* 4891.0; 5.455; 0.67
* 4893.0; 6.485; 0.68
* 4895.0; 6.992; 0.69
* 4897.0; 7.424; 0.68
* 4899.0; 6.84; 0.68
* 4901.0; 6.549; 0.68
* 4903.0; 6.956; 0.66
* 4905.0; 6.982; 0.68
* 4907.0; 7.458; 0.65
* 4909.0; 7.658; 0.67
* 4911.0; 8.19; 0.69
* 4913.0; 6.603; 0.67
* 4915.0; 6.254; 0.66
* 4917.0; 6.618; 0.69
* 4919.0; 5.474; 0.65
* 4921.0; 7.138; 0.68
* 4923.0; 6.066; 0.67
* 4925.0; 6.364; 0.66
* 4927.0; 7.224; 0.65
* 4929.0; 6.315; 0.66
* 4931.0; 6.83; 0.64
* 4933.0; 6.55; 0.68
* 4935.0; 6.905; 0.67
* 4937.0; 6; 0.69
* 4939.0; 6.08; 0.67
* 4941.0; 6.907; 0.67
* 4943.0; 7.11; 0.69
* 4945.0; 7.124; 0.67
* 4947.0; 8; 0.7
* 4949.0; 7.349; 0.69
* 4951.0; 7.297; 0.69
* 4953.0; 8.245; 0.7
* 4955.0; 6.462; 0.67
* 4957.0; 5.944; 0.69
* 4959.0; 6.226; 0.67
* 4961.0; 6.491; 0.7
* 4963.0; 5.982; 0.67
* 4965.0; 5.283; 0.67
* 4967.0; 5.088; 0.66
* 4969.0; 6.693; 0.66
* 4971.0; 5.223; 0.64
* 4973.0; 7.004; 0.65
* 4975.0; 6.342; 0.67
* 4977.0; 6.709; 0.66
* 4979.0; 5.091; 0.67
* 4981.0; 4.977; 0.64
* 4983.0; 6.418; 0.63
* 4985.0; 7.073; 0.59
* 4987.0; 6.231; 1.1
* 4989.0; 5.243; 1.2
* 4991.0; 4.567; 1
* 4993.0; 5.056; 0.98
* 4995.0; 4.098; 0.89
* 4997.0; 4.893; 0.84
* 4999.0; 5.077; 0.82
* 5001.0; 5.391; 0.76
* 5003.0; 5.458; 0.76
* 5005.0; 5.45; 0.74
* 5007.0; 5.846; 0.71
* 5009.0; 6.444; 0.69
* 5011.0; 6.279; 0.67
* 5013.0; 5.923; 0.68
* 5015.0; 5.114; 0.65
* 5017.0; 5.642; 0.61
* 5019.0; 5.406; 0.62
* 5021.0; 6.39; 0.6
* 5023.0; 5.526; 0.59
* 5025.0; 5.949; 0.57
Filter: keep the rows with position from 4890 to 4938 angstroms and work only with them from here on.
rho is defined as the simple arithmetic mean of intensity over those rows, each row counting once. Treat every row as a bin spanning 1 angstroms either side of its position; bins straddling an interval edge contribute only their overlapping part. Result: 6.72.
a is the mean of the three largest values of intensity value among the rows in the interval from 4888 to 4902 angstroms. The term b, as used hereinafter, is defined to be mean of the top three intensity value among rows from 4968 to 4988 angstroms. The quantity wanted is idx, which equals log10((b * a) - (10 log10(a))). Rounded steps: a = 7.1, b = 6.9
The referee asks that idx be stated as 1.61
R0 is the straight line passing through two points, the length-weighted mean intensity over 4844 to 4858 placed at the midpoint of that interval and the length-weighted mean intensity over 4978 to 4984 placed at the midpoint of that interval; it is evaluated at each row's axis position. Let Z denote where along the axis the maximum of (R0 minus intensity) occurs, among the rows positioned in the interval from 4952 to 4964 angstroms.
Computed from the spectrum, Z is 4957.0 angstroms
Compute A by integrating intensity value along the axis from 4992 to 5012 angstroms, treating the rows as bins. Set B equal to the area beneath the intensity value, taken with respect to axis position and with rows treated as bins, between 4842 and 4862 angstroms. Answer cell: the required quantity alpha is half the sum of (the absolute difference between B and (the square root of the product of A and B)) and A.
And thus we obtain 58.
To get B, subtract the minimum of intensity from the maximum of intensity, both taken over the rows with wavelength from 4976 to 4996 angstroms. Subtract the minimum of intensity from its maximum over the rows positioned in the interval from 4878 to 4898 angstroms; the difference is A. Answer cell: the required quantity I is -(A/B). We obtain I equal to -0.72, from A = 2.1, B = 3.0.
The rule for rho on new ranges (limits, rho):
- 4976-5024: 5.60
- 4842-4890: 5.96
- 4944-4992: 6.29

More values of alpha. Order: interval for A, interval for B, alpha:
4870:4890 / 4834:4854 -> 62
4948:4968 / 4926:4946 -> 66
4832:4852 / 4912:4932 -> 65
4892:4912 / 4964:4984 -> 78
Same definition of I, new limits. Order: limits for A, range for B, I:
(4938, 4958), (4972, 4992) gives -0.92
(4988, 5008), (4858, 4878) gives -1.13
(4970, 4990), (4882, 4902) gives -0.98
